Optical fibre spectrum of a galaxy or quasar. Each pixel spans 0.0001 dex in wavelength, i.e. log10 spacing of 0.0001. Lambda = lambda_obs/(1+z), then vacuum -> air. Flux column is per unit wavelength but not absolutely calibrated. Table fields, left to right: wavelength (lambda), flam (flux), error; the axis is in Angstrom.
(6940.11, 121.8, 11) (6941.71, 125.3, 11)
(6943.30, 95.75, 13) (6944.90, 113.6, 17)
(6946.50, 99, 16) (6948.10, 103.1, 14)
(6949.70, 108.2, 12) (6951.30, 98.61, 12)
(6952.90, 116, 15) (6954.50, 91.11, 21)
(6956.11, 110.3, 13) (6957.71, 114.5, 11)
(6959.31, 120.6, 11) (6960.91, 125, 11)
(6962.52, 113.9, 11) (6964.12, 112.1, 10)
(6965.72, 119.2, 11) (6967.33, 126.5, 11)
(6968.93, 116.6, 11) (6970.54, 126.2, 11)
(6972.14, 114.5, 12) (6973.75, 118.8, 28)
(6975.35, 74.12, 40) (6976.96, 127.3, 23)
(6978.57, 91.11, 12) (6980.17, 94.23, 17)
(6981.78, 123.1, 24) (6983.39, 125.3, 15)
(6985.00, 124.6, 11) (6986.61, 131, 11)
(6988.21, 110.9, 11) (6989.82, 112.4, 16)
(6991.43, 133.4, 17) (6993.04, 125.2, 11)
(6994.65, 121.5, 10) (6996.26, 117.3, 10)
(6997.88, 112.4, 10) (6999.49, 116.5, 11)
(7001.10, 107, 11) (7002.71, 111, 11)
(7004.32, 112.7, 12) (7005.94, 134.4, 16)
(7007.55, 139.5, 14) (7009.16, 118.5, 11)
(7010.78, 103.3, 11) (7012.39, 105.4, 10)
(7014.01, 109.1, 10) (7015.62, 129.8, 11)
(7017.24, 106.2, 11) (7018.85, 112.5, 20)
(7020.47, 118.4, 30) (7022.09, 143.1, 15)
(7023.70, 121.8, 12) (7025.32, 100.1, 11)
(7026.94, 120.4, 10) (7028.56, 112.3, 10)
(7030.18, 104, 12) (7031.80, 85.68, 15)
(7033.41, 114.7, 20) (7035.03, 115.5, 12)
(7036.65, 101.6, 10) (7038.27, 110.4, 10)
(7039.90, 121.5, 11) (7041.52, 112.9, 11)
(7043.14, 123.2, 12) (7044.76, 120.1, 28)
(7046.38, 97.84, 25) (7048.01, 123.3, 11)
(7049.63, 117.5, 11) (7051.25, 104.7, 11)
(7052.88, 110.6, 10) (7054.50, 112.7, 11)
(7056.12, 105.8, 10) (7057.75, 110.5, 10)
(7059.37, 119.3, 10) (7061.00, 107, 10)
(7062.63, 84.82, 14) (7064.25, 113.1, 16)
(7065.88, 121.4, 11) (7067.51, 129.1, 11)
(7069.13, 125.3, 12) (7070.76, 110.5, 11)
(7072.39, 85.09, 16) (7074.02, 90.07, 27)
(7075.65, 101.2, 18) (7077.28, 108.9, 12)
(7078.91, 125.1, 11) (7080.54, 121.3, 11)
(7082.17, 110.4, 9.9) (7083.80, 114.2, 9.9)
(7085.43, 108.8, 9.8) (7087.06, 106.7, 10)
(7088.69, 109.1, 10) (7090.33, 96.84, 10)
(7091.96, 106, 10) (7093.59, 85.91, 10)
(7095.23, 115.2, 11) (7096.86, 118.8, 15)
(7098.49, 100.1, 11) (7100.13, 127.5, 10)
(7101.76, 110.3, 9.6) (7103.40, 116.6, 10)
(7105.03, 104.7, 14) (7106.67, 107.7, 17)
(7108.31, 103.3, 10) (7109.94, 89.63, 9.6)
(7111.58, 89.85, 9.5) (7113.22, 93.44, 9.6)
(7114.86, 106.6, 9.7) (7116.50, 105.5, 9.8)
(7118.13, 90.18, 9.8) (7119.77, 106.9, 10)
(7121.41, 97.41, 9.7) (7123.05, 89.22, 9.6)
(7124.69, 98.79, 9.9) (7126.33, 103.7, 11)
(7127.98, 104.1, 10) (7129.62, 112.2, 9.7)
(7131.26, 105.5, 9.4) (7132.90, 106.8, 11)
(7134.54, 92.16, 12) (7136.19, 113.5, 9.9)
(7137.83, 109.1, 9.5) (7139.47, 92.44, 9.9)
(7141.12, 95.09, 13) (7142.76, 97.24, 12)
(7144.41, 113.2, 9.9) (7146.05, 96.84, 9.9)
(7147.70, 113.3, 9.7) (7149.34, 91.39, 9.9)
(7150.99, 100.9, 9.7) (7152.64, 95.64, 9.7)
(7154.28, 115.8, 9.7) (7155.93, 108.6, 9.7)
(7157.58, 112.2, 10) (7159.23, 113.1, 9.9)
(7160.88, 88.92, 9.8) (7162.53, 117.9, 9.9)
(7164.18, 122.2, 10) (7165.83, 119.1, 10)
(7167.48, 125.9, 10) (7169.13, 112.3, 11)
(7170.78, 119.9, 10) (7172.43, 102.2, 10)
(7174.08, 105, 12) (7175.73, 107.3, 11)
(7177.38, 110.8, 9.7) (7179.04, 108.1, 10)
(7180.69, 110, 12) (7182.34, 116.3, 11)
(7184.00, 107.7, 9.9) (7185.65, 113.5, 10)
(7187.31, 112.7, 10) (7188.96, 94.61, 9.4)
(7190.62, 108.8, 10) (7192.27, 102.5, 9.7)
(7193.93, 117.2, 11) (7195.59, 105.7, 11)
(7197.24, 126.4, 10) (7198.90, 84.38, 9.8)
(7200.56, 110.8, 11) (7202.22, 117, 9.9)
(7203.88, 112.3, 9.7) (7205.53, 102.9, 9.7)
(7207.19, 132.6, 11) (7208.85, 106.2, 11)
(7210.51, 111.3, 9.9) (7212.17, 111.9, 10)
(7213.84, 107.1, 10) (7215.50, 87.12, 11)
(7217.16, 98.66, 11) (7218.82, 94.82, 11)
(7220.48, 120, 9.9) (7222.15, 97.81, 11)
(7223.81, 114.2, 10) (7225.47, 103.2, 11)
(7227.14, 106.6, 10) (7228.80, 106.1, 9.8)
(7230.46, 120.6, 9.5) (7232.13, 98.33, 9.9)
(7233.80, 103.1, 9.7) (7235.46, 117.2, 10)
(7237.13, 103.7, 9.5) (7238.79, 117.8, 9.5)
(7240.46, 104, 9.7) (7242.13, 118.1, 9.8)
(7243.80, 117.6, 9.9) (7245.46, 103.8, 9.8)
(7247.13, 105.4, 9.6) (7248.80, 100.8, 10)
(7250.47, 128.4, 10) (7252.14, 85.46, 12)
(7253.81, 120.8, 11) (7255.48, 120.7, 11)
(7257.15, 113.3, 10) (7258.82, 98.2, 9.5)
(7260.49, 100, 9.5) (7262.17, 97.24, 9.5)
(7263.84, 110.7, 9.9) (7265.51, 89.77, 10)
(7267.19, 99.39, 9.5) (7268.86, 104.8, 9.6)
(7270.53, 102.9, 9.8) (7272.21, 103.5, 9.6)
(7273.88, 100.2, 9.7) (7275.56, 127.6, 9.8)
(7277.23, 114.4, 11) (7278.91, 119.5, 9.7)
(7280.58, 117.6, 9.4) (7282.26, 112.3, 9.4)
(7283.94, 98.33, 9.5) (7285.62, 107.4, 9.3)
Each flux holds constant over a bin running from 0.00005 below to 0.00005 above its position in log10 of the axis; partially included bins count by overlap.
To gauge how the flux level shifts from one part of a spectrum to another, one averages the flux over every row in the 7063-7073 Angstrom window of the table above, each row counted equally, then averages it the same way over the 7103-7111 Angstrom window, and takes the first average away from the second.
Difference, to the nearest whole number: -10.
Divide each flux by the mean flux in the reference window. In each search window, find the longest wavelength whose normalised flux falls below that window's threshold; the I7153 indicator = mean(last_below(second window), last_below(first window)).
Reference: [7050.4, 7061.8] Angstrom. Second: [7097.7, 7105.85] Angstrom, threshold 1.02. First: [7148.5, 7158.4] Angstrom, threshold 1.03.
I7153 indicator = 7131.3 Angstrom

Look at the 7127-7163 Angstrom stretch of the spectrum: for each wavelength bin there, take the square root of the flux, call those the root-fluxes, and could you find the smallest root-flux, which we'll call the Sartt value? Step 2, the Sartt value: 9.4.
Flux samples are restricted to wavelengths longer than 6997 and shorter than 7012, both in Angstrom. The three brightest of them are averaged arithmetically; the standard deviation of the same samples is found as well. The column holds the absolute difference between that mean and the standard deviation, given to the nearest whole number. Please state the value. 119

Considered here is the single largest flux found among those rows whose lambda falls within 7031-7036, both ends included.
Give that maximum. 115.5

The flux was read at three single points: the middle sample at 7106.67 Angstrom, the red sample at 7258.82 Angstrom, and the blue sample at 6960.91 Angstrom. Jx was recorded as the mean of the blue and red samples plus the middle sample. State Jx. 219.3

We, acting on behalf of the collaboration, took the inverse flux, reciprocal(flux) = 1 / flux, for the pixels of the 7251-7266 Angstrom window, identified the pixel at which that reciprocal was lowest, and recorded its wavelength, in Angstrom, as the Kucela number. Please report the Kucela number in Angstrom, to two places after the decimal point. 7253.81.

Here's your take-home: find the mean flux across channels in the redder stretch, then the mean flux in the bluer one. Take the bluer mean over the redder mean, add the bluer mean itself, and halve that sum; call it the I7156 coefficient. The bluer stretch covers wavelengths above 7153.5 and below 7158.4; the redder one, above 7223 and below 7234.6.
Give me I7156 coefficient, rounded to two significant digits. 57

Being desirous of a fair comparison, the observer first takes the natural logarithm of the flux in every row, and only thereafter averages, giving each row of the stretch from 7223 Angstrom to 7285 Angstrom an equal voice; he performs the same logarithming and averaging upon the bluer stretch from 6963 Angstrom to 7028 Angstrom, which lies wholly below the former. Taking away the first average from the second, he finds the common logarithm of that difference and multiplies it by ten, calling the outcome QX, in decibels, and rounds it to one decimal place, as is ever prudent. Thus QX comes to -11.4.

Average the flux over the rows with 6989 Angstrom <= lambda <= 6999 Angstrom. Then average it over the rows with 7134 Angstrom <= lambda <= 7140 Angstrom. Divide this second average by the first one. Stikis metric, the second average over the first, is 0.85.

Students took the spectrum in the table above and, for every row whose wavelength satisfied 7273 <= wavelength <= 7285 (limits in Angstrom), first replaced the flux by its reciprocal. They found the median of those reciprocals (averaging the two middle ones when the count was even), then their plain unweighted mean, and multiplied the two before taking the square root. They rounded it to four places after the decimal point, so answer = 0.0088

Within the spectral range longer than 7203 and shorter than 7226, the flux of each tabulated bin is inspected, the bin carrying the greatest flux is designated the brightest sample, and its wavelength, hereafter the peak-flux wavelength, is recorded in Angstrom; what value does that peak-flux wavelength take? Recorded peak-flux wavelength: 7207.19 Angstrom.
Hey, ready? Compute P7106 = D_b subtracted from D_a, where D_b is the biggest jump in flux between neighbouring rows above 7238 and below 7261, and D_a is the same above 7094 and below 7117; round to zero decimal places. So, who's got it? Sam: -16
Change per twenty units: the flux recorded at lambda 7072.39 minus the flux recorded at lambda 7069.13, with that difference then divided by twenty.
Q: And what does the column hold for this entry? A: -2.0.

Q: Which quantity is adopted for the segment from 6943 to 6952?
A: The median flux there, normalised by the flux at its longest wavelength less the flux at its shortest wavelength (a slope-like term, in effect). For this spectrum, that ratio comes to 35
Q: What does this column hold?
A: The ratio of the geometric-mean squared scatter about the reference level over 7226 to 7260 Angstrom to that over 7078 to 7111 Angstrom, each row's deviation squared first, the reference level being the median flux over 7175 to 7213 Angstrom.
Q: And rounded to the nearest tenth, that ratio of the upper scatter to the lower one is 2.3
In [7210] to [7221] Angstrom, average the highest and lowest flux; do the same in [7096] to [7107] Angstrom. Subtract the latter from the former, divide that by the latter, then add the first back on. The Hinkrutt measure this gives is 103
